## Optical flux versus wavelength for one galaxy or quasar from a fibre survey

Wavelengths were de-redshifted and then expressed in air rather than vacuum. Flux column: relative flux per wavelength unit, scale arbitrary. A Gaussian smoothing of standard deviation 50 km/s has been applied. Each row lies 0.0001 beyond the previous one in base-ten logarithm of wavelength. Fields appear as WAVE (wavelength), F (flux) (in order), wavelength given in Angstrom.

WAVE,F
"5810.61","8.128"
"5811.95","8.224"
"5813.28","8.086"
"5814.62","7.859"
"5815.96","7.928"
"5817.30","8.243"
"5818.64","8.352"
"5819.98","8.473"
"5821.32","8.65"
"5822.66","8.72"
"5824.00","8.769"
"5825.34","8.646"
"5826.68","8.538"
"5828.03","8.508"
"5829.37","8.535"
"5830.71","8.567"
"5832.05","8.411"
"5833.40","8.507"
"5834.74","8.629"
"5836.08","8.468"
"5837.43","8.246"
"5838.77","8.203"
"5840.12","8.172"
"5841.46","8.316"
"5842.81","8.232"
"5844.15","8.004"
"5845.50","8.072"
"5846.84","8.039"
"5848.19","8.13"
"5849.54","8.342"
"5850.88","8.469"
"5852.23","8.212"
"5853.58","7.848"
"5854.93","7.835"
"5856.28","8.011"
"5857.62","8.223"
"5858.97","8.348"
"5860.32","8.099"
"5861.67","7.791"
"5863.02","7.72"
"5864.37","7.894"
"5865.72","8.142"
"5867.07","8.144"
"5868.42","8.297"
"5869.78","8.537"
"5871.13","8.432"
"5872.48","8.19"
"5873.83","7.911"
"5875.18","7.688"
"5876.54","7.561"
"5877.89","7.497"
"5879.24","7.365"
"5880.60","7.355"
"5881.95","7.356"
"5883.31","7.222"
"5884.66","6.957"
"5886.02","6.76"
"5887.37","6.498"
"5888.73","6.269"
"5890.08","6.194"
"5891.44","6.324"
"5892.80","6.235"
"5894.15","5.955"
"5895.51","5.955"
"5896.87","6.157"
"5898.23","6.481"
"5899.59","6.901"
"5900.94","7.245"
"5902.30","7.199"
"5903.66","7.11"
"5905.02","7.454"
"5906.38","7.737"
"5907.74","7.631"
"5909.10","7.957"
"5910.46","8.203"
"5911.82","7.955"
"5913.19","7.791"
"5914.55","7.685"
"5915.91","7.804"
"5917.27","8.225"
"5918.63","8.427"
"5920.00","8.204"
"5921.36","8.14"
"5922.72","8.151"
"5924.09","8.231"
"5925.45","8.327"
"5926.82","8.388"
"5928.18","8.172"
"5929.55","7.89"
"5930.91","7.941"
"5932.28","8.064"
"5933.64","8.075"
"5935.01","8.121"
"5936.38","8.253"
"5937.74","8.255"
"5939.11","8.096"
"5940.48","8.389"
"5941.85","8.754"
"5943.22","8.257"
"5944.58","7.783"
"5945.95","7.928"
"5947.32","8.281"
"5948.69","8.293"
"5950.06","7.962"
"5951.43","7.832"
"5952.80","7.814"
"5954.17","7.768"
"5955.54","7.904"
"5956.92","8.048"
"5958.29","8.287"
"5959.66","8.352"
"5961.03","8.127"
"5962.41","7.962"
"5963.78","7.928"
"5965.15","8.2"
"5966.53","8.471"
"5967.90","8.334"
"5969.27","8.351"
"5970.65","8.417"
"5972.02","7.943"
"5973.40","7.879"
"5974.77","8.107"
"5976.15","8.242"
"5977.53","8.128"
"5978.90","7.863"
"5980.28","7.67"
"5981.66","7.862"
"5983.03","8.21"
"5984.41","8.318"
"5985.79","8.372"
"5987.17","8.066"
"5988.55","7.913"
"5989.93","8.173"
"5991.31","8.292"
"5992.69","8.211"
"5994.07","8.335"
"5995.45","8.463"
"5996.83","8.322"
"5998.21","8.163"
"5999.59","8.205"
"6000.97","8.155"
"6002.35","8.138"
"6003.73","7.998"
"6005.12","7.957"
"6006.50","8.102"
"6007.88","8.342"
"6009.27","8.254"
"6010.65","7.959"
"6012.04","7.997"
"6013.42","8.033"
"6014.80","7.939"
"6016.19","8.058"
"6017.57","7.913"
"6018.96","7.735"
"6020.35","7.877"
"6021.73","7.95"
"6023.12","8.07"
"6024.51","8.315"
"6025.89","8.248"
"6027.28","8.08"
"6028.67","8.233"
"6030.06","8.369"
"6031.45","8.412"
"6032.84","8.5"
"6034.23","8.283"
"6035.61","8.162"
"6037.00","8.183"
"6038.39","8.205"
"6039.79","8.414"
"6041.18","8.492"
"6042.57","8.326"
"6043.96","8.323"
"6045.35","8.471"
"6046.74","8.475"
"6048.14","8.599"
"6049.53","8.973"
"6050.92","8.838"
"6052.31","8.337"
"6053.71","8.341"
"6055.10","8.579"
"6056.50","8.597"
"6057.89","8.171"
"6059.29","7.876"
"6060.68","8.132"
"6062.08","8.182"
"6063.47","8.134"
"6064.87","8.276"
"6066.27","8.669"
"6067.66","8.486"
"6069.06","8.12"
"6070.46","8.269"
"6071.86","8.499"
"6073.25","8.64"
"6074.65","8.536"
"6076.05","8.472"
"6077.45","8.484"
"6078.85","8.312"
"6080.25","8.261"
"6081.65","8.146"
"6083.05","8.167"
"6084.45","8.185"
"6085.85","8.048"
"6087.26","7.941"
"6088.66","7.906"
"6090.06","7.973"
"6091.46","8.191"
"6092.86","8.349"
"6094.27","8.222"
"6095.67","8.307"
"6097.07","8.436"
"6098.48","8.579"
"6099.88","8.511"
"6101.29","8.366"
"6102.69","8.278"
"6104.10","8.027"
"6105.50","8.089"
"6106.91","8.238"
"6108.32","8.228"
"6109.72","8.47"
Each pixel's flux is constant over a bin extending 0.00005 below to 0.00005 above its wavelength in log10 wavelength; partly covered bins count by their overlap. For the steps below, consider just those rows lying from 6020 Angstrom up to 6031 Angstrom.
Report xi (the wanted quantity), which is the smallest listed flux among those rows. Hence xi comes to 7.877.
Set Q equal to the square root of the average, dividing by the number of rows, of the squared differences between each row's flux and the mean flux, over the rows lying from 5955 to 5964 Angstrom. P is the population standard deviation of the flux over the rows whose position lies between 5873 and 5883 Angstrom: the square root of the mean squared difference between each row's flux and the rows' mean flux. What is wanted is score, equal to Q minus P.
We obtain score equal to -0.03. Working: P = 0.193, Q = 0.16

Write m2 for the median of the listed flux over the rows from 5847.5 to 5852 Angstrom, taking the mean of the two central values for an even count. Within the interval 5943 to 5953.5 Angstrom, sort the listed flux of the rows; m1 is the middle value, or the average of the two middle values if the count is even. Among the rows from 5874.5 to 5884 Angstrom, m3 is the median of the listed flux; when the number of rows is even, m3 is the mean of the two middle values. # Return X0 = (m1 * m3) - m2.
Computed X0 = 50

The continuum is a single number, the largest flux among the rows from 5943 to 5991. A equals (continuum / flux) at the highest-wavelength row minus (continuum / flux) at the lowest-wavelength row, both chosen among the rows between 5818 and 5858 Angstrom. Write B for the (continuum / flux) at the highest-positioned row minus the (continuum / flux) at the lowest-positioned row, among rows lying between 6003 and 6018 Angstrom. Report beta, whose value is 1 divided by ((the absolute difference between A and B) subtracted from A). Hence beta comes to 88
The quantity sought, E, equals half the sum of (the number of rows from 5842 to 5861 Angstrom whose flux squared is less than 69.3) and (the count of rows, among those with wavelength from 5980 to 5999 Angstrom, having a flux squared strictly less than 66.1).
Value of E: 7.5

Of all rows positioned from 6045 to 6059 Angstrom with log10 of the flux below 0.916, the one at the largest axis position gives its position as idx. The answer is 6057.89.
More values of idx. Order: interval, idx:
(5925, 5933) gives 5932.28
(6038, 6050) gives 6038.39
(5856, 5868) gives 5867.07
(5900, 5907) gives 5906.38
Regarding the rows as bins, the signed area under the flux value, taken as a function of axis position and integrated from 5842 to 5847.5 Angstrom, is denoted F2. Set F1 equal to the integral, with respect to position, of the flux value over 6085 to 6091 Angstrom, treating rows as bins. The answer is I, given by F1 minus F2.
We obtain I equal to 3.4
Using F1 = 48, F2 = 45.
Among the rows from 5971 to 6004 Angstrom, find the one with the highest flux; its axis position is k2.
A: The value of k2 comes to 5995.45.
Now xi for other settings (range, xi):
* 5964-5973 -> 7.943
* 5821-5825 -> 8.65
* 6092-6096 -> 8.222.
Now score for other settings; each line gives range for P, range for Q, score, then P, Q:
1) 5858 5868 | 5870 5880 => 0.15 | 0.208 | 0.36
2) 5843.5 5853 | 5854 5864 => 0.06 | 0.158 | 0.22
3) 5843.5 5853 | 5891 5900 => 0.15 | 0.158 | 0.31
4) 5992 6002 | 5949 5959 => 0.06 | 0.104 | 0.17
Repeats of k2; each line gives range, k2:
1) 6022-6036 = 6032.84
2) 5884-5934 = 5918.63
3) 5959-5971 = 5966.53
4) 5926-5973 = 5941.85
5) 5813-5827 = 5824.00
